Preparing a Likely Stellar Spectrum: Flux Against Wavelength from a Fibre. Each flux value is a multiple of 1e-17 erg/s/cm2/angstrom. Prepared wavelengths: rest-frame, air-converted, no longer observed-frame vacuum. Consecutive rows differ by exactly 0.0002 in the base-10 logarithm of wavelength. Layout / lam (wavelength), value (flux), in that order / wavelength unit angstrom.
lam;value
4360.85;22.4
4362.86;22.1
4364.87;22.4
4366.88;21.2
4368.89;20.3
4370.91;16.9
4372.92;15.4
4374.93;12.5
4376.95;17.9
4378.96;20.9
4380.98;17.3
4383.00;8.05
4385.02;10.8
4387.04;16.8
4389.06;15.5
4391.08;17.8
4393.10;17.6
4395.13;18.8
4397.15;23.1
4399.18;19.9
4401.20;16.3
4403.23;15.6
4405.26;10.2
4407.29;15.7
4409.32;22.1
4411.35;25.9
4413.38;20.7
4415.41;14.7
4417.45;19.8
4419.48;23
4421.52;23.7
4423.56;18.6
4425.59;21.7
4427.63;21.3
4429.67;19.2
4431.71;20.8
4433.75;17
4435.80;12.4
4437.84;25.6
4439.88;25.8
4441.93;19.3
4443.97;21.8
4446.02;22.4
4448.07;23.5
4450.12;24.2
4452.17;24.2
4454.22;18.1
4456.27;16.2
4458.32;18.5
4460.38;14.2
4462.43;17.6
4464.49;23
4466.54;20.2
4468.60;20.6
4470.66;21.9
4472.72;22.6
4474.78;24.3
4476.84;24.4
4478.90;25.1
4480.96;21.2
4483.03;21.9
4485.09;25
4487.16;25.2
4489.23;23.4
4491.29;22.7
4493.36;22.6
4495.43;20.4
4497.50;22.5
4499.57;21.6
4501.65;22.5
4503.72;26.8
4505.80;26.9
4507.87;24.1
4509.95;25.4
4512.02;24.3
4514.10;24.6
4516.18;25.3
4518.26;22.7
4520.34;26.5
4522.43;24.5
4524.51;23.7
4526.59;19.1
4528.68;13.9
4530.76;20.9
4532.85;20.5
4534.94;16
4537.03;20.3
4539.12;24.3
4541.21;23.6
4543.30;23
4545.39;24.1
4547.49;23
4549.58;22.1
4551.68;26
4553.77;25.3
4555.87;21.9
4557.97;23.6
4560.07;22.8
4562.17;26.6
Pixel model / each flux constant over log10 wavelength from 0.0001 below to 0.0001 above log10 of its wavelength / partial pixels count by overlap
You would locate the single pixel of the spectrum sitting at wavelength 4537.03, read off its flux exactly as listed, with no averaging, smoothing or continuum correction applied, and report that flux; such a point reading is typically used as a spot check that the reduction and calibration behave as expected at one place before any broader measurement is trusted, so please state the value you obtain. 20.3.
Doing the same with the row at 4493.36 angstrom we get 22.6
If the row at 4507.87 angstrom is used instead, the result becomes 24.1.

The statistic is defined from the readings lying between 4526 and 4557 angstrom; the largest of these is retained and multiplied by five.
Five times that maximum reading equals 130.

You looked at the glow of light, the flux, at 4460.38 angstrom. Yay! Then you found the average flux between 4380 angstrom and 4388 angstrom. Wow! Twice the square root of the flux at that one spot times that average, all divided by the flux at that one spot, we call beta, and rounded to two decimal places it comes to 1.93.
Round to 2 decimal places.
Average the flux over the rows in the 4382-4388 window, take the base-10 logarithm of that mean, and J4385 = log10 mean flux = 1.07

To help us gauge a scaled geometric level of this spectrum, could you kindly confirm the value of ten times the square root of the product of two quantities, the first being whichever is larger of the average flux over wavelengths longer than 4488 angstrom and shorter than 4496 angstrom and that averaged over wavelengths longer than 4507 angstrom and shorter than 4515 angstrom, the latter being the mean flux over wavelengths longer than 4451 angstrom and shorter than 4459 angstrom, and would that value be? 218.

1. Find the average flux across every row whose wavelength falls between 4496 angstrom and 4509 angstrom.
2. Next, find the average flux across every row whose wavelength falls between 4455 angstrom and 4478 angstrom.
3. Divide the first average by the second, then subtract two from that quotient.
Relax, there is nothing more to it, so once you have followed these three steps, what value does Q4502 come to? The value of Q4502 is -0.82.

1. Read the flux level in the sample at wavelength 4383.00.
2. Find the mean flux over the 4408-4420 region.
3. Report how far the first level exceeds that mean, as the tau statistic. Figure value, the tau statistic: -13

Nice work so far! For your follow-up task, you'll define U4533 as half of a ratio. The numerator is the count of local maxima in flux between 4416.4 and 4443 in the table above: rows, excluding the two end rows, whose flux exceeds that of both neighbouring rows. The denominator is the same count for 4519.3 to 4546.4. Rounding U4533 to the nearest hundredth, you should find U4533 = 1.00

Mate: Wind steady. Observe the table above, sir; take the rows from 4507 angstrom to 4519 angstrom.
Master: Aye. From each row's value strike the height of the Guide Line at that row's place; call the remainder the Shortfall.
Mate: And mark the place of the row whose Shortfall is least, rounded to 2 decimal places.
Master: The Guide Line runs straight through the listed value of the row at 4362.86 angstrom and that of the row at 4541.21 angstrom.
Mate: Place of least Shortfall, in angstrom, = 4518.26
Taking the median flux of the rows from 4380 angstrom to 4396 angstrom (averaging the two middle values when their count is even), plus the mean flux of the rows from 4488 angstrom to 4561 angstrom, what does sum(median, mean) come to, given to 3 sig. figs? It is 39.9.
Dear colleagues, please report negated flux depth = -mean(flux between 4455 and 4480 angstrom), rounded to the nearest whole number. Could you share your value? -21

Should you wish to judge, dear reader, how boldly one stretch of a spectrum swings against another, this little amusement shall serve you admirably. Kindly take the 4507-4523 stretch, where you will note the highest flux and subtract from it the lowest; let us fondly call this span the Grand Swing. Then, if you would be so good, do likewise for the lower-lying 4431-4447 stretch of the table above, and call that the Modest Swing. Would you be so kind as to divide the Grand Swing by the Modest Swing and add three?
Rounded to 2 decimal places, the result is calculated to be 3.28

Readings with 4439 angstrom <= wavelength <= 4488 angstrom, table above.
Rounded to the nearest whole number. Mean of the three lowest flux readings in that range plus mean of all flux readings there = 38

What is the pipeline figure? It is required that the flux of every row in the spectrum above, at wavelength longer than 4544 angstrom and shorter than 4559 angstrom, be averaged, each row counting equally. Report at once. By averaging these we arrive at 23.7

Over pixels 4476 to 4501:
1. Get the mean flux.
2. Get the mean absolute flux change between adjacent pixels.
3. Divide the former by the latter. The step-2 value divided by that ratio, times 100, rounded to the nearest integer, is 10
